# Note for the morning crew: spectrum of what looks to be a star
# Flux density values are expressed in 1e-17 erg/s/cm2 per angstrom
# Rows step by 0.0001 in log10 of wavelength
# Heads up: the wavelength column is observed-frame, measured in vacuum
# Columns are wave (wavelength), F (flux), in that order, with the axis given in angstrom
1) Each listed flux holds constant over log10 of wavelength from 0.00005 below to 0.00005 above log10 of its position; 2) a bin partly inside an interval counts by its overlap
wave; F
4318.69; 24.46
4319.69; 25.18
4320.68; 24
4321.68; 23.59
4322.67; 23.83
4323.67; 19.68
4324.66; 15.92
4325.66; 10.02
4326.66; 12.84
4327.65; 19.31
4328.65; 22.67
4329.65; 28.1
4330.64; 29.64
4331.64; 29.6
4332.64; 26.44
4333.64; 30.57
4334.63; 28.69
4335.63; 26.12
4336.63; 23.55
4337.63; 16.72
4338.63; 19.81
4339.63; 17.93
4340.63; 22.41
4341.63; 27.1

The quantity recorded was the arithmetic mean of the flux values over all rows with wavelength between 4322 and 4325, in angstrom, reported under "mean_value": 20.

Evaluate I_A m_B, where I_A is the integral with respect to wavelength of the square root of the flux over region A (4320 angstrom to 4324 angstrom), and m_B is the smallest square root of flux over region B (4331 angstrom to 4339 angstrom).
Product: 78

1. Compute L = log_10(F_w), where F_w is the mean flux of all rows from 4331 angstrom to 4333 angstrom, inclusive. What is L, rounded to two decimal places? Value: 1.45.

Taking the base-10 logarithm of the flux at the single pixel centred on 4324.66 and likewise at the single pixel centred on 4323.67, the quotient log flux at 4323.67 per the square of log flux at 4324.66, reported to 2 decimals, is 0.90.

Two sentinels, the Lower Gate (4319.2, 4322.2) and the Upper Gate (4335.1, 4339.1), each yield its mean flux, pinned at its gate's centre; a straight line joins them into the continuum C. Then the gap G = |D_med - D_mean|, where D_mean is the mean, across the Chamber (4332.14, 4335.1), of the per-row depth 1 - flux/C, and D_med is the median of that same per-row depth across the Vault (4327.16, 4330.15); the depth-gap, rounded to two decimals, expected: 0.30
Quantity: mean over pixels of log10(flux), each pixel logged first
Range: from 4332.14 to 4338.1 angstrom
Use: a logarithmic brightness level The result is 1.40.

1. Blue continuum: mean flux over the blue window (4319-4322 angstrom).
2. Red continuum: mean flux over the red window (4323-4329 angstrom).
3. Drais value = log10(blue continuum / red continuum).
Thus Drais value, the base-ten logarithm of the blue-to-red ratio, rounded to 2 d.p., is 0.16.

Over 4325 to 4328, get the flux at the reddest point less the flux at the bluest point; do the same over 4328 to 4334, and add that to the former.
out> 17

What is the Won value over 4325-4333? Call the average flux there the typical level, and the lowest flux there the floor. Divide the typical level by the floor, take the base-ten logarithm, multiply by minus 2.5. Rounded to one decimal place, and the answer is -0.9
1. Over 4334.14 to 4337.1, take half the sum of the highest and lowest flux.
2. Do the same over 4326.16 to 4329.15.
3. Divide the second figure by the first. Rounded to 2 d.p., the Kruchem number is 0.68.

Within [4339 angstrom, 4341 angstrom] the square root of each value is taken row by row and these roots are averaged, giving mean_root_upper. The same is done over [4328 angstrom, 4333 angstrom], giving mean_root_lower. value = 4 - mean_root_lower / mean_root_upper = 2.8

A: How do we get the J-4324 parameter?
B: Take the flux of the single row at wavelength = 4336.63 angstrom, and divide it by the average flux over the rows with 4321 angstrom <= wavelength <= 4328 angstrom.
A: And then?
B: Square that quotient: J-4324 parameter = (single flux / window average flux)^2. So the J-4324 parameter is 1.7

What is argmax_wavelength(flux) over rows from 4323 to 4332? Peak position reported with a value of 4330.64 angstrom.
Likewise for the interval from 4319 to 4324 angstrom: 4319.69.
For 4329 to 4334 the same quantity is 4333.64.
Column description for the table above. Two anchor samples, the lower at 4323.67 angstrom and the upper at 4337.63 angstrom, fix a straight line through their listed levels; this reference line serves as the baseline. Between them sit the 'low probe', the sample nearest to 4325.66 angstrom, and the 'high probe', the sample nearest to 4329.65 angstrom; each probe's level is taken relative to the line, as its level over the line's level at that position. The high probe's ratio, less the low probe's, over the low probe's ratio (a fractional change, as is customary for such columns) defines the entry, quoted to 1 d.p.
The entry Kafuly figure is 1.9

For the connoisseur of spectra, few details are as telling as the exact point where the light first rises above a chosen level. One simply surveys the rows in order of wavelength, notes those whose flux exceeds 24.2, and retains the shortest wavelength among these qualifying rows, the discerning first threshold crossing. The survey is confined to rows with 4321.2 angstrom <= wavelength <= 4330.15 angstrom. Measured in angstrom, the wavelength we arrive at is 4329.65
